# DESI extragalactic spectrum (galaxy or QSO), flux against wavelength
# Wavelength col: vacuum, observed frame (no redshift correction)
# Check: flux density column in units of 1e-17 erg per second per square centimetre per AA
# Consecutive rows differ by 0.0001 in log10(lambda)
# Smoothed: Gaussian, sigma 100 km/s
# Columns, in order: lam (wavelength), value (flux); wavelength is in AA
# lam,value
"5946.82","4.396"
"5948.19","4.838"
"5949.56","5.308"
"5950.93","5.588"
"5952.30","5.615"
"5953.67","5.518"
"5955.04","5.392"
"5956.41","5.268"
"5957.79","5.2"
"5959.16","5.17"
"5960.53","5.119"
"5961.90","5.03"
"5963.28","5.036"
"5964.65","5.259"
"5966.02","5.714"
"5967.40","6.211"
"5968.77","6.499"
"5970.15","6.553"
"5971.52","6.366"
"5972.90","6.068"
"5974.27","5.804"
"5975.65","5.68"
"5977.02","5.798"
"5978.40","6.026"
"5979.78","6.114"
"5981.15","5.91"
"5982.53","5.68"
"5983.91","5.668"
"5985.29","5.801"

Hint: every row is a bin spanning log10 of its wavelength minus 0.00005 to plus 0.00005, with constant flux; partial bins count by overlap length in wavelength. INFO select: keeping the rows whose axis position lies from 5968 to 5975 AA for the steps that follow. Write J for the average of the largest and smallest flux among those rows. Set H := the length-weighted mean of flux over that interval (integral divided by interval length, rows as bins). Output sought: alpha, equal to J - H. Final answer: -0.08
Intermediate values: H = 6.25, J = 6.18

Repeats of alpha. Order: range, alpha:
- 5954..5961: 0.01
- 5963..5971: -0.14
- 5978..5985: 0.02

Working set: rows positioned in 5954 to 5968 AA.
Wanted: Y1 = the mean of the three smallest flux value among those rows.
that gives 5.1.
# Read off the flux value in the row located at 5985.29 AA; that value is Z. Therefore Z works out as 5.801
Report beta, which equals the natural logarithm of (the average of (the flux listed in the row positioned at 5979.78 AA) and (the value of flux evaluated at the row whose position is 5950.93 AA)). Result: 1.77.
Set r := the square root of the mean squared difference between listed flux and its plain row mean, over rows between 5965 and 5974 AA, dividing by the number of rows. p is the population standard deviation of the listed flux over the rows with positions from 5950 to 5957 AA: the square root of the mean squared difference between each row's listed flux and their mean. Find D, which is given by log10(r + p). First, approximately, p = 0.130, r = 0.29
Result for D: -0.38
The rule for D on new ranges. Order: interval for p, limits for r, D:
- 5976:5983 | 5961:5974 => -0.13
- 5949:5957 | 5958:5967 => -0.43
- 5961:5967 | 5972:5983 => -0.36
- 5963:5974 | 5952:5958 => -0.16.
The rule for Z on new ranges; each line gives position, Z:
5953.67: 5.518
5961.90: 5.03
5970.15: 6.553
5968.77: 6.499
